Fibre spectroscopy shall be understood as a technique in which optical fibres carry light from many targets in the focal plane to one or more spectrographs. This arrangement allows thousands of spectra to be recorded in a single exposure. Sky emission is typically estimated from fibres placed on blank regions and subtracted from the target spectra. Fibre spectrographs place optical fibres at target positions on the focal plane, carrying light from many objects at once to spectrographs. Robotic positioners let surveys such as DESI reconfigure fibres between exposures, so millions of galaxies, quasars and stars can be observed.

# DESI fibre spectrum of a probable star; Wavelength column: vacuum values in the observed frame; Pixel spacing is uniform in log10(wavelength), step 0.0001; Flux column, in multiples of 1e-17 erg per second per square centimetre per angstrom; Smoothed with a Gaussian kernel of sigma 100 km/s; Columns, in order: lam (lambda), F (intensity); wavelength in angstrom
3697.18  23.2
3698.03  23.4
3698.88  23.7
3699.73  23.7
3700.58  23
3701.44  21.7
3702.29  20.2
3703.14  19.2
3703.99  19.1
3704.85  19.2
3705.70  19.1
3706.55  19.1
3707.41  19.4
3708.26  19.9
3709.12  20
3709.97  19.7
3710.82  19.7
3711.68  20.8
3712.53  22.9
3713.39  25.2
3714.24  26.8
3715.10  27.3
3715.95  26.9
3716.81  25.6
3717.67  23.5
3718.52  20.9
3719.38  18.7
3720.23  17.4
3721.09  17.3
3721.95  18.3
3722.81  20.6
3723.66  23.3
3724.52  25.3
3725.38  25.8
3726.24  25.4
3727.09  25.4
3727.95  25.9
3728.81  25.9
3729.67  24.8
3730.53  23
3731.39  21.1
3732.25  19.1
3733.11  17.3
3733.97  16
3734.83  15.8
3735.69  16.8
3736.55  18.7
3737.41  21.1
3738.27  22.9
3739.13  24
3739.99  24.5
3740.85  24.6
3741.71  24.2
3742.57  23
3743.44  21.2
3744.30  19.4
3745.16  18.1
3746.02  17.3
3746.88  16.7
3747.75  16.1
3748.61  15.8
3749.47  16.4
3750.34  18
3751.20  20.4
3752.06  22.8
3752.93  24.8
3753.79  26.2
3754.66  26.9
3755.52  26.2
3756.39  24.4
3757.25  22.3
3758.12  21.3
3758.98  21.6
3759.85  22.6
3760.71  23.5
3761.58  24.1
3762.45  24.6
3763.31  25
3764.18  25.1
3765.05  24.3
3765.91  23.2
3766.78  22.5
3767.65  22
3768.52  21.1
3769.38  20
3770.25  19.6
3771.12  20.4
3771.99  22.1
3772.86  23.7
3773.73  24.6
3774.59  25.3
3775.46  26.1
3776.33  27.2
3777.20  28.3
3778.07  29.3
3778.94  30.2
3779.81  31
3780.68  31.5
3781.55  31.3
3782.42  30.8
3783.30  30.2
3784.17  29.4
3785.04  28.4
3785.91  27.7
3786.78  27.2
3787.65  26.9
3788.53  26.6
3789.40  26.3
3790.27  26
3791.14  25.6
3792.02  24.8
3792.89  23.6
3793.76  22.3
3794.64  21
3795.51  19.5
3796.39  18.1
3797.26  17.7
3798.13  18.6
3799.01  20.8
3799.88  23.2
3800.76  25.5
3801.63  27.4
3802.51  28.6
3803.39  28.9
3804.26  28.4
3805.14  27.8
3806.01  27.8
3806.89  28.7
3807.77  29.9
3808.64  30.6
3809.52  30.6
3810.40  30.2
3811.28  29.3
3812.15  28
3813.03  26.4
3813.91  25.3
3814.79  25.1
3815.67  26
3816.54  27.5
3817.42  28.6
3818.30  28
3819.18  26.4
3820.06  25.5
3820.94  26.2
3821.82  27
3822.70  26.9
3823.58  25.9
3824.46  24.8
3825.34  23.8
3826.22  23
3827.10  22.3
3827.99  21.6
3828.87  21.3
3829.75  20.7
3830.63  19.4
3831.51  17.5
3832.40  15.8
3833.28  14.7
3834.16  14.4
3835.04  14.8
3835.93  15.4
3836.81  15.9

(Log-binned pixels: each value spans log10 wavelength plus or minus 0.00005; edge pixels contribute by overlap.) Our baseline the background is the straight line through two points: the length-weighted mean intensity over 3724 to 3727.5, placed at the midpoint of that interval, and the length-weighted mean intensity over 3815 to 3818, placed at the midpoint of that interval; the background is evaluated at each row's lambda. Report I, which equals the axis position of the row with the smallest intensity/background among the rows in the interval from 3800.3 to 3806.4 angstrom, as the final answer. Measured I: 3800.76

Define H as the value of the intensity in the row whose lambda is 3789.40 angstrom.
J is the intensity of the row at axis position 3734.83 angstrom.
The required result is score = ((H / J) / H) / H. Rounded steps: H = 26.3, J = 15.8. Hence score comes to 0.0024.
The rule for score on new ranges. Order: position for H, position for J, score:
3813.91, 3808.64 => 0.0013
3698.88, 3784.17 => 0.0014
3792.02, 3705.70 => 0.0021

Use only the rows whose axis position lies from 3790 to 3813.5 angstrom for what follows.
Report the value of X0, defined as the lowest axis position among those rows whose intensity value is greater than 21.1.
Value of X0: 3790.27 angstrom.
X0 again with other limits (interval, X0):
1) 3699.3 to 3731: 3699.73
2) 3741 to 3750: 3741.71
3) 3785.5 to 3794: 3785.91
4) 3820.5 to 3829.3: 3820.94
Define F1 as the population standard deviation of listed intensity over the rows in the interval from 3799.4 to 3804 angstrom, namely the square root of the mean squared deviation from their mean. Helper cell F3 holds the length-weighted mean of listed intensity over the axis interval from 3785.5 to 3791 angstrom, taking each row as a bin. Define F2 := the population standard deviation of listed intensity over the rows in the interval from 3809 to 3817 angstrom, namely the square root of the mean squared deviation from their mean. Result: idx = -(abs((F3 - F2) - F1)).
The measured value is -22.7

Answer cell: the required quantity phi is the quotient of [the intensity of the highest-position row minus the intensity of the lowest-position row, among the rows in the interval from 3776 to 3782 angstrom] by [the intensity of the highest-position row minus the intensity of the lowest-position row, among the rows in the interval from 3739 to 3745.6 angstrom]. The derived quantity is -0.7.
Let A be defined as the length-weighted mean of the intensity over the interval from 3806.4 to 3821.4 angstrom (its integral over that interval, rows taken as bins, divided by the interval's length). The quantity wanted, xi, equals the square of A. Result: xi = 771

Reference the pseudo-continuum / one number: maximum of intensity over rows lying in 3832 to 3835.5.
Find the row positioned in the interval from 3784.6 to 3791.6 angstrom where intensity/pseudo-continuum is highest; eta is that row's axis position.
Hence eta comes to 3785.04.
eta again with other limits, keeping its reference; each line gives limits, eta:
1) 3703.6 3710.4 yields 3709.12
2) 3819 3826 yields 3821.82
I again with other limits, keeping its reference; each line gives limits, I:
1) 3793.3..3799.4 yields 3797.26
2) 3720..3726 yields 3721.09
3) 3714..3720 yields 3719.38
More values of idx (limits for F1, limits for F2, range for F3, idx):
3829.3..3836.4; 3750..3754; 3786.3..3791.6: -21.3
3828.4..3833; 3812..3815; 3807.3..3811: -27.0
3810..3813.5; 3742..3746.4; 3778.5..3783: -27.4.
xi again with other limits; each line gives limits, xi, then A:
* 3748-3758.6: 485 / 22.0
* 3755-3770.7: 529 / 23.0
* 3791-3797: 476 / 21.8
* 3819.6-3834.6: 476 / 21.8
